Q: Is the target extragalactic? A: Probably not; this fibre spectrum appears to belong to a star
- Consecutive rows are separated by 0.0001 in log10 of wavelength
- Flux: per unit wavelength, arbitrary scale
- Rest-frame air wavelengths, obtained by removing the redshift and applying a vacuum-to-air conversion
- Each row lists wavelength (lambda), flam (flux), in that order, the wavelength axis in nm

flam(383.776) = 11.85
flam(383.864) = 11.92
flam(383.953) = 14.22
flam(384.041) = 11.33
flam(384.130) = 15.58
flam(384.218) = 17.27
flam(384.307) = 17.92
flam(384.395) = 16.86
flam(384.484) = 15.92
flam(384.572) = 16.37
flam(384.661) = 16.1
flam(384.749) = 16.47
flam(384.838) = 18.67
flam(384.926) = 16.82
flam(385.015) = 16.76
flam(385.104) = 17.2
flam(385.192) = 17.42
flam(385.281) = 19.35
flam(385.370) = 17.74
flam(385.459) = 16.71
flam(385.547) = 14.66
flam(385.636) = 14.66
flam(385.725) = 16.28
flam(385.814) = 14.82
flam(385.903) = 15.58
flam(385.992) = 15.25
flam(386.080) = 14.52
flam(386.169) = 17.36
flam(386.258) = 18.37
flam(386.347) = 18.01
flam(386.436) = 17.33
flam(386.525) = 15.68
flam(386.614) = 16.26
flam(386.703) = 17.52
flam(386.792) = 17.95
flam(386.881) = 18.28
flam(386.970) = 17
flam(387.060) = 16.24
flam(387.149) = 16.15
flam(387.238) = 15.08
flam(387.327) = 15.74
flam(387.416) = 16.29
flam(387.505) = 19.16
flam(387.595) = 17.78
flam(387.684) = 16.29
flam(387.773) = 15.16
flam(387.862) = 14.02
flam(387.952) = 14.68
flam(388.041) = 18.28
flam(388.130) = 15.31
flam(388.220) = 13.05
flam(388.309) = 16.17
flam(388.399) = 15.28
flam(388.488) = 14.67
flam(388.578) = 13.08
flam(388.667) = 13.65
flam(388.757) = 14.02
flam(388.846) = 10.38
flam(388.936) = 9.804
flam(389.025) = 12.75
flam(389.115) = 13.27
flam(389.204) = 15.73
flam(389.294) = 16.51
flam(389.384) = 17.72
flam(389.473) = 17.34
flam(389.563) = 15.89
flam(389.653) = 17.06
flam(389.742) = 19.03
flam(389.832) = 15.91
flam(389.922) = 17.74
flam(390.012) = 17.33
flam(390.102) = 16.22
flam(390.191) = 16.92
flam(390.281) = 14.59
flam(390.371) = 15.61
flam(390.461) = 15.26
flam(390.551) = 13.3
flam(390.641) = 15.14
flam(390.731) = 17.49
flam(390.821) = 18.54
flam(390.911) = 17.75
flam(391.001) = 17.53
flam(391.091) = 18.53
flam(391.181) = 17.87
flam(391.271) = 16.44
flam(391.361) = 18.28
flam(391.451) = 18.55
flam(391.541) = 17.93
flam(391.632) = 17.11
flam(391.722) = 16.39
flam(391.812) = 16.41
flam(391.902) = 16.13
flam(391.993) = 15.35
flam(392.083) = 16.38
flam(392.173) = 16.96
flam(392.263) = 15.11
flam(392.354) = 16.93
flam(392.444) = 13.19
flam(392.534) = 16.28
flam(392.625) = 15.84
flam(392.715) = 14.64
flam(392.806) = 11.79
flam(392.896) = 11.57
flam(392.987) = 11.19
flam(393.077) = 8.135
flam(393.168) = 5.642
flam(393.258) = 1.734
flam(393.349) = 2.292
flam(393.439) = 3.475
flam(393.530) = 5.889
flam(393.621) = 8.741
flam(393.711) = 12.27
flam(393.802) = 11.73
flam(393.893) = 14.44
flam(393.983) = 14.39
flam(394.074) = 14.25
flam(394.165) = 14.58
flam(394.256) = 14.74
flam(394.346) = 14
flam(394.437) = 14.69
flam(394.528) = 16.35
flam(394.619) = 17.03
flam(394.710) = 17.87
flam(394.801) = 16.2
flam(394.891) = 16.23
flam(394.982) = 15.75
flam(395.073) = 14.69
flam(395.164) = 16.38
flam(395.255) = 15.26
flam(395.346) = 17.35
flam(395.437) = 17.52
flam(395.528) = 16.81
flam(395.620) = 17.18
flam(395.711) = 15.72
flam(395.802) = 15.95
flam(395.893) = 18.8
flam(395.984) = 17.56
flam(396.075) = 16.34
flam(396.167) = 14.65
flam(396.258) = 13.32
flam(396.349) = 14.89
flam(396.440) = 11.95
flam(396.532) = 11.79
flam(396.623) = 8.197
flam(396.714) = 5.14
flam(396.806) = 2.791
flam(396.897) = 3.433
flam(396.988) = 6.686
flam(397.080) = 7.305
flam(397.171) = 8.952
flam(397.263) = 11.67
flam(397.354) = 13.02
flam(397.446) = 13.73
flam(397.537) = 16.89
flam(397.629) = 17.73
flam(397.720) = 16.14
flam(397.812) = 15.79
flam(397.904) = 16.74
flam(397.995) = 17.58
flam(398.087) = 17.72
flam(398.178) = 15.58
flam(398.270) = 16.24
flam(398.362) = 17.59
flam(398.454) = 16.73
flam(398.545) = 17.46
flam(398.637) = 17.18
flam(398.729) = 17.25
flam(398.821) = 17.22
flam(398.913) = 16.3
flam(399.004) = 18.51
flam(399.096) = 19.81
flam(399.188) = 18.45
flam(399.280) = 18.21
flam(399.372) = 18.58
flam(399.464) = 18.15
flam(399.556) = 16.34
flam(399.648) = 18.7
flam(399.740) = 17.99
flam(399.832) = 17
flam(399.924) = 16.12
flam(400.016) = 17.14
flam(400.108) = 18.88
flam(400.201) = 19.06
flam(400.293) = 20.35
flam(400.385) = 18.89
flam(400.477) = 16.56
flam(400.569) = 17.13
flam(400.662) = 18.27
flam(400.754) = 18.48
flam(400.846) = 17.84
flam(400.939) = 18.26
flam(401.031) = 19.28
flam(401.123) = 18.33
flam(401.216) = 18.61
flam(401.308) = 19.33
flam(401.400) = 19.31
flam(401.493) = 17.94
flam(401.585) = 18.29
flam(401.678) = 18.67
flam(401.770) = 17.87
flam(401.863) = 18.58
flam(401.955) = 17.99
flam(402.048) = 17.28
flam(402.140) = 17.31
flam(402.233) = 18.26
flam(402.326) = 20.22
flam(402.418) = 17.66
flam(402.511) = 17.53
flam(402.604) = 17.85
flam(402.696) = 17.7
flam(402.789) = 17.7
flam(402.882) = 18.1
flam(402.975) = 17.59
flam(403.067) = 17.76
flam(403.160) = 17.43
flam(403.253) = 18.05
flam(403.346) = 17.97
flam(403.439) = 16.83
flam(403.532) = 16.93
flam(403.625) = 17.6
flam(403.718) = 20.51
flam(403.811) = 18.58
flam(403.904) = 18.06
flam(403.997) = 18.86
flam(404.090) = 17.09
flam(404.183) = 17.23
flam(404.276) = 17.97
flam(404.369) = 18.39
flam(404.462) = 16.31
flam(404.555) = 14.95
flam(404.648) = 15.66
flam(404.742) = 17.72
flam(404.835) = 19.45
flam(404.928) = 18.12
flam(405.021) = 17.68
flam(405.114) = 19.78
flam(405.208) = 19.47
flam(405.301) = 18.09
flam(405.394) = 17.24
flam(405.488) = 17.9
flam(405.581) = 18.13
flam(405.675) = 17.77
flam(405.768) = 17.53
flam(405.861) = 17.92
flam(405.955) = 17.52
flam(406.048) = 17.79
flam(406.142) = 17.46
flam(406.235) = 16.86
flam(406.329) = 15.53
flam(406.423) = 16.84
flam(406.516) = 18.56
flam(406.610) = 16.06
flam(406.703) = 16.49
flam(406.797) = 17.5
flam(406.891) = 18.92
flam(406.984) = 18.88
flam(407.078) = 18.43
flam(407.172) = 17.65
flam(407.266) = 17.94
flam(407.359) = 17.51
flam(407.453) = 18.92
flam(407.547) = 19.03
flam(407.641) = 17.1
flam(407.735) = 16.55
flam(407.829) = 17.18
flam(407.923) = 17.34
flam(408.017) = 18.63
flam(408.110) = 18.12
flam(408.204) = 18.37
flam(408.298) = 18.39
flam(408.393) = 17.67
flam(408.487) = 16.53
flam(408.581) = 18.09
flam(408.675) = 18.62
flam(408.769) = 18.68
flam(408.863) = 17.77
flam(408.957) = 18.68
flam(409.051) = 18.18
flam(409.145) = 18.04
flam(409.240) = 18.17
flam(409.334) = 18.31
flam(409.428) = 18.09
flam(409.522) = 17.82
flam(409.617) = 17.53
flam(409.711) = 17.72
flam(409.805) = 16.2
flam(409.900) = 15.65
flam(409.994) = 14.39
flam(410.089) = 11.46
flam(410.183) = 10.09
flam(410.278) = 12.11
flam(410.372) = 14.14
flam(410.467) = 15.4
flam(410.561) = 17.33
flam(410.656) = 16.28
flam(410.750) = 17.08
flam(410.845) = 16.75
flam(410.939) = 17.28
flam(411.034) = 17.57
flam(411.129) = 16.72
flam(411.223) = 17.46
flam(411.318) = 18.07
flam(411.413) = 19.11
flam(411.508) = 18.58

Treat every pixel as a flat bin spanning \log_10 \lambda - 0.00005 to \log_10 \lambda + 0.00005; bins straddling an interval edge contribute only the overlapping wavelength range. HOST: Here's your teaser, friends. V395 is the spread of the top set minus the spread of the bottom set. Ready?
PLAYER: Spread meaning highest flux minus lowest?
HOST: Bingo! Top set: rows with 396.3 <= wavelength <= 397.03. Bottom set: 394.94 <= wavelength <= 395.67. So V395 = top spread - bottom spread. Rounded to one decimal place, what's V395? 9.3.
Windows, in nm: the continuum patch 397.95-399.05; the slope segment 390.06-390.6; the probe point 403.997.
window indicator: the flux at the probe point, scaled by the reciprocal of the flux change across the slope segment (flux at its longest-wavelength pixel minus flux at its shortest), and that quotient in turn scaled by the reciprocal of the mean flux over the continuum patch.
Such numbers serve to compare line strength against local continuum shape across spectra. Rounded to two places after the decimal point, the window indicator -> -0.38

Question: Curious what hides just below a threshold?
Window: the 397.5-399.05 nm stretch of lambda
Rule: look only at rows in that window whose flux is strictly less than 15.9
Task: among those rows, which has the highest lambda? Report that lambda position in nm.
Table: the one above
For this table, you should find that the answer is 398.178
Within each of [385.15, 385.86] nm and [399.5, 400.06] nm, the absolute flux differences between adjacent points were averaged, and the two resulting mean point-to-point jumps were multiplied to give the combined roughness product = 1.7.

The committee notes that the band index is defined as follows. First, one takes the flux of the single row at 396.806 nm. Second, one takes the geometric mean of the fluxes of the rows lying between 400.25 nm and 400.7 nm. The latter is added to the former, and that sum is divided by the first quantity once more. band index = 7.5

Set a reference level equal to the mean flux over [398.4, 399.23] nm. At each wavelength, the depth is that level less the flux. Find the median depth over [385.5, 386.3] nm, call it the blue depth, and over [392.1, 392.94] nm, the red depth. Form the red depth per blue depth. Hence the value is 1.1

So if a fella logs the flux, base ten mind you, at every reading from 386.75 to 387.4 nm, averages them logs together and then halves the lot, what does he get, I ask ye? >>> 0.610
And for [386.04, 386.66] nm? 0.612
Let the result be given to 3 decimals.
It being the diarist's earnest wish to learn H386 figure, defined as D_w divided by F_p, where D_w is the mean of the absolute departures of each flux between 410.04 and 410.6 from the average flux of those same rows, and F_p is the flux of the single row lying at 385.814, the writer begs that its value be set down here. 0.149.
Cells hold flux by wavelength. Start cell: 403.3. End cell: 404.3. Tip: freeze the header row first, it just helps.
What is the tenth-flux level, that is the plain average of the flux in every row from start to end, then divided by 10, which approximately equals 1.80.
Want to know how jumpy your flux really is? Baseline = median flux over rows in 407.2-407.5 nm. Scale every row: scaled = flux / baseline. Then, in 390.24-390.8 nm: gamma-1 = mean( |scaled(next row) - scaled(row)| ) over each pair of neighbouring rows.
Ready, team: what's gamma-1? 0.084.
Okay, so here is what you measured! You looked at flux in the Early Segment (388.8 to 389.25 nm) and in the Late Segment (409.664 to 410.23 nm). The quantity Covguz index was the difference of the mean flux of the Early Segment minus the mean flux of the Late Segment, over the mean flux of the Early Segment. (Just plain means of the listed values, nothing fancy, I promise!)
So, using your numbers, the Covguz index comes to -0.15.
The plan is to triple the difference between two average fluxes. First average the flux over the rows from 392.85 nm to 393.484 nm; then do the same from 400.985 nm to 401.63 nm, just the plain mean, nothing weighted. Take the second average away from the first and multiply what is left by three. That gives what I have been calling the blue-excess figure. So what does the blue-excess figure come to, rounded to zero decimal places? -37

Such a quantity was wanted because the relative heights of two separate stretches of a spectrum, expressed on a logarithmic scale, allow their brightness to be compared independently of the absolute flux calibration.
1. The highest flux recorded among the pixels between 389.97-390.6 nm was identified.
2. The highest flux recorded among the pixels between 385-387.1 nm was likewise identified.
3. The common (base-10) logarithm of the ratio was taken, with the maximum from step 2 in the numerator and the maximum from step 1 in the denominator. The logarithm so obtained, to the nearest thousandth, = 0.048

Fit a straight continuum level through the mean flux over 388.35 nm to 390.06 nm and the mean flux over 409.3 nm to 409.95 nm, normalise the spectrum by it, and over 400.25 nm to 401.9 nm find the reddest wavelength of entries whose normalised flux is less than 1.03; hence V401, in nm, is 400.477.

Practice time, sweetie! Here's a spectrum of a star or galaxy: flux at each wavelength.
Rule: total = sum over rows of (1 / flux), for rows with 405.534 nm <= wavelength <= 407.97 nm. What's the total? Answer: 1.48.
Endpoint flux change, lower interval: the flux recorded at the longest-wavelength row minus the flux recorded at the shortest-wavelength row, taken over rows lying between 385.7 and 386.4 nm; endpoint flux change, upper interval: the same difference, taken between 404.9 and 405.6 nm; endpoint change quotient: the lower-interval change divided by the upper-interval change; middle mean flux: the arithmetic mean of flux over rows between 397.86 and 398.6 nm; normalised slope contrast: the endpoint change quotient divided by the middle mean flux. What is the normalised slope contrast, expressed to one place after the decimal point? 10.2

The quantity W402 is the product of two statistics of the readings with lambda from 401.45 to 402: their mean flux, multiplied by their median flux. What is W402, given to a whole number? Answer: 331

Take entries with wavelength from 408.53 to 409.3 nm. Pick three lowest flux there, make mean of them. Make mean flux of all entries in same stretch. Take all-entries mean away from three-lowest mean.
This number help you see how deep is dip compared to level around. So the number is -0.31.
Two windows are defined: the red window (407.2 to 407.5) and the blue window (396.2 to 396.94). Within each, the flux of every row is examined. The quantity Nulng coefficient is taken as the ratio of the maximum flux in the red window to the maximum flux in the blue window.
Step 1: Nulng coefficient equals 1.27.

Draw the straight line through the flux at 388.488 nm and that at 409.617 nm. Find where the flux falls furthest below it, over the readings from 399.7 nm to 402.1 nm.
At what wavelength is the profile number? 399.924 nm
